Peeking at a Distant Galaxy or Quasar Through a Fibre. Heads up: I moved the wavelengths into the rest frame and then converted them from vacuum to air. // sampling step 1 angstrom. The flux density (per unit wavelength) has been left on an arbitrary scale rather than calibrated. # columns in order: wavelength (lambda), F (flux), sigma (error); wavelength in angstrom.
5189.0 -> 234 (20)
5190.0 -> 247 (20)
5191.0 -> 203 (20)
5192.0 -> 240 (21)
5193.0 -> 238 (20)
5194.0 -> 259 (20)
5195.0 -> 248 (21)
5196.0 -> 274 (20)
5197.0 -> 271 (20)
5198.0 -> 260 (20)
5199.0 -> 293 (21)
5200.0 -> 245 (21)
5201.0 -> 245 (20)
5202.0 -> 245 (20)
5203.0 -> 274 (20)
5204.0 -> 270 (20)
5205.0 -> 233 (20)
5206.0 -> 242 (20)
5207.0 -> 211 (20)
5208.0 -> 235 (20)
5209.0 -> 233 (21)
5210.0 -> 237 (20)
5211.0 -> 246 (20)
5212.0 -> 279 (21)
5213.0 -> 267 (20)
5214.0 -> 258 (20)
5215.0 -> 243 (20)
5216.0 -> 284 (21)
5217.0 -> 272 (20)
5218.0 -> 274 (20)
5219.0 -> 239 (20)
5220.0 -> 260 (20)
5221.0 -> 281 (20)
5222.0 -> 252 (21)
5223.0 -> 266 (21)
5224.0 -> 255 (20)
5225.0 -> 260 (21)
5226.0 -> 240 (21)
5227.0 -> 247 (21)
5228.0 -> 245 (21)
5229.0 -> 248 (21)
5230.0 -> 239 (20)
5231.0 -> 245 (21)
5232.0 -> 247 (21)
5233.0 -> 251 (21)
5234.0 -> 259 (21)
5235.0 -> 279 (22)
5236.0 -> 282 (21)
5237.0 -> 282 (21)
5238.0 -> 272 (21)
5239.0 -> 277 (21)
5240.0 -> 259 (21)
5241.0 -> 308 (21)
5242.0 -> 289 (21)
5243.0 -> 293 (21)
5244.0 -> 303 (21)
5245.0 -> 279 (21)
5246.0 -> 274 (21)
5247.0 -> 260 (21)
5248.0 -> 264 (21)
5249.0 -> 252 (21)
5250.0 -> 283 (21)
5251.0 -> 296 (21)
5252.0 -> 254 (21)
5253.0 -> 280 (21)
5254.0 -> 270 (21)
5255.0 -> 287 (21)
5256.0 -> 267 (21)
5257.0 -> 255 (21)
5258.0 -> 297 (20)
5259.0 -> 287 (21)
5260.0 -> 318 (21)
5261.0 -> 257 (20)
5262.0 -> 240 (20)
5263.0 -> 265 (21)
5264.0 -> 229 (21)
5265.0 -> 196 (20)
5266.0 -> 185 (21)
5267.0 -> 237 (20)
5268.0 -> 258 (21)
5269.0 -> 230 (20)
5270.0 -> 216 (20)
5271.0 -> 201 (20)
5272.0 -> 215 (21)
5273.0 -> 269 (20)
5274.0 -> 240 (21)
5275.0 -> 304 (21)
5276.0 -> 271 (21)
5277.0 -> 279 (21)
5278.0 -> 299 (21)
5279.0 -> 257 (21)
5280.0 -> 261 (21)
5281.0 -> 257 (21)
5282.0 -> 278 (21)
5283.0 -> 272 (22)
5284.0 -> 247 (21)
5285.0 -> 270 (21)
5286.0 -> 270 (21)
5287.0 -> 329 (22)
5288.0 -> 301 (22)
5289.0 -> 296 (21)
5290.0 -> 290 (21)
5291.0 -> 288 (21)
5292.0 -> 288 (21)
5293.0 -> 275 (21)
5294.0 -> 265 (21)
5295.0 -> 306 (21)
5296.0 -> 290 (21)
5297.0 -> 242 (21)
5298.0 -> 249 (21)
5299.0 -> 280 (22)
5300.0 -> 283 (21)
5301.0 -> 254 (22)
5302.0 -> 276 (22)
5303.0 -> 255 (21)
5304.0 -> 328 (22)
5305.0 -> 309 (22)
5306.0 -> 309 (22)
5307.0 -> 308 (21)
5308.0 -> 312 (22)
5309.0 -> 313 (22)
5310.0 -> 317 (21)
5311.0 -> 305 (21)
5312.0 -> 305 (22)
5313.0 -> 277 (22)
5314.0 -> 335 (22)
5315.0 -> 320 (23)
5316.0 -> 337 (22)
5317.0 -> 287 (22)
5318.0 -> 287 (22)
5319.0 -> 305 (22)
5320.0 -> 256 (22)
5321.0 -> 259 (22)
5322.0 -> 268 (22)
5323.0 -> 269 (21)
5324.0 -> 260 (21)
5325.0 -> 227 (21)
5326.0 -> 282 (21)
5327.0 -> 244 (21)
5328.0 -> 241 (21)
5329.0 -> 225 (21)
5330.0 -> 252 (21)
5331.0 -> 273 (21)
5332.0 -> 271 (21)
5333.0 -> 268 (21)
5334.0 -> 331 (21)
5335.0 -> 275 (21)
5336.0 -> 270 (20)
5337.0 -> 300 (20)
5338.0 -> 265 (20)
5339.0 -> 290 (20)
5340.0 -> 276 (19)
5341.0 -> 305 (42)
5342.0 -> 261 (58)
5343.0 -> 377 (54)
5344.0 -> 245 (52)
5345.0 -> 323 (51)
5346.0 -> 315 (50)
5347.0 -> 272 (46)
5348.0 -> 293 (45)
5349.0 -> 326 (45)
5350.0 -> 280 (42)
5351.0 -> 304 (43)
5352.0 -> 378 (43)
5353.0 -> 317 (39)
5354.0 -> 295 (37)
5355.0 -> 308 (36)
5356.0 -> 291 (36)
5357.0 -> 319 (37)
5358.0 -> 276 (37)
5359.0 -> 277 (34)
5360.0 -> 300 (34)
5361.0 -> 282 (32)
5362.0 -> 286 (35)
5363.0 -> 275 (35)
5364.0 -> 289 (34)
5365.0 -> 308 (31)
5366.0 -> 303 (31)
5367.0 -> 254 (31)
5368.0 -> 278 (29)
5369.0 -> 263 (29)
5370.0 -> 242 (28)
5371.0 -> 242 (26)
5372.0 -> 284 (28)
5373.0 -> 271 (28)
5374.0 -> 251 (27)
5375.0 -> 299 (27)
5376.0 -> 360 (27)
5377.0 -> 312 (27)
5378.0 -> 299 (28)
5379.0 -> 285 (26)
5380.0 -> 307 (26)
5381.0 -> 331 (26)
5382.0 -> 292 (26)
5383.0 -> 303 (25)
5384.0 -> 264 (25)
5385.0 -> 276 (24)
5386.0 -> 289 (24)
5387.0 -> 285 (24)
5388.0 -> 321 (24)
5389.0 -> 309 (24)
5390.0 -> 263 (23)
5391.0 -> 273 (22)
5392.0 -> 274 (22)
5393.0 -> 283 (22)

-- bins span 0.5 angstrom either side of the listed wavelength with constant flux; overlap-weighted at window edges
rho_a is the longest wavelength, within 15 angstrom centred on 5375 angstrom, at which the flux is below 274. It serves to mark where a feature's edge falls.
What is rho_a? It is 5374.0 angstrom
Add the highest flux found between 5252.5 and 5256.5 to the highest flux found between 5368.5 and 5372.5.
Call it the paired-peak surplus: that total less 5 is 566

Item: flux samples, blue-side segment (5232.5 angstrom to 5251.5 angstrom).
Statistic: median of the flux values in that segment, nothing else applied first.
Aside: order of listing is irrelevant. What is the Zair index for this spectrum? 279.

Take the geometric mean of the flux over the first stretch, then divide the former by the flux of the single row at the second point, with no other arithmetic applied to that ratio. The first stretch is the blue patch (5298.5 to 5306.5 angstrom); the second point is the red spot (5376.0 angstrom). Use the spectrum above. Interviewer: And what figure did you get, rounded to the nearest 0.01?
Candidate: 0.79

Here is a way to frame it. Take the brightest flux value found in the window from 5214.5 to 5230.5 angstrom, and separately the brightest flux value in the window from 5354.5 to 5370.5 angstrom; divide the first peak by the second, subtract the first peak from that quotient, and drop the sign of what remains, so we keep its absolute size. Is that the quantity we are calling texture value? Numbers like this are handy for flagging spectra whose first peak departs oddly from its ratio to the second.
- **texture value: 283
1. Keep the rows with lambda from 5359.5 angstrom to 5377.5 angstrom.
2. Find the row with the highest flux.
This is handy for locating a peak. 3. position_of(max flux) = 5376.0 angstrom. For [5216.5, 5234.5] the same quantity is 5221.0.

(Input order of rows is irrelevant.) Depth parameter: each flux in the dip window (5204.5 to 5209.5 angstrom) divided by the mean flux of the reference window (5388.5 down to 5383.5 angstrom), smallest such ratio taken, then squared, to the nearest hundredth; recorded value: 0.54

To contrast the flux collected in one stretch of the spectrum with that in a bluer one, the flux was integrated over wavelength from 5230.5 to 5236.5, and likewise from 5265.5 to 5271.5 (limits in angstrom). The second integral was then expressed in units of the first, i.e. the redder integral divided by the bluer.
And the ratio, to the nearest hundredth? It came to 0.85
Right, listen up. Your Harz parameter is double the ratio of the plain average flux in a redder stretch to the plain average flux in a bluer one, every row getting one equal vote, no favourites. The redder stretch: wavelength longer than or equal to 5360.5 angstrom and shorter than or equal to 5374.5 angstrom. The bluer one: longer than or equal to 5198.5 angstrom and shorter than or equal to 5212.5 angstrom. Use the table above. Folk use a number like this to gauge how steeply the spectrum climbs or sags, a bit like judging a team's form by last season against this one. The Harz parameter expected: 2.19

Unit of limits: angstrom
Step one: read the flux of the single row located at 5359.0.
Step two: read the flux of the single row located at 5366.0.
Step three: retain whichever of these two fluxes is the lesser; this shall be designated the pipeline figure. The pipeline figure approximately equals 277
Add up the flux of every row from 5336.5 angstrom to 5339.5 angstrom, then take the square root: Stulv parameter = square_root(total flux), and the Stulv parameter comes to 29.2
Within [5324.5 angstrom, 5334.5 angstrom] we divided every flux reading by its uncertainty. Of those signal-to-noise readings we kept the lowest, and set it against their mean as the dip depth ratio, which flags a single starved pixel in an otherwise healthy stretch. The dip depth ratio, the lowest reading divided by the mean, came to 0.86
